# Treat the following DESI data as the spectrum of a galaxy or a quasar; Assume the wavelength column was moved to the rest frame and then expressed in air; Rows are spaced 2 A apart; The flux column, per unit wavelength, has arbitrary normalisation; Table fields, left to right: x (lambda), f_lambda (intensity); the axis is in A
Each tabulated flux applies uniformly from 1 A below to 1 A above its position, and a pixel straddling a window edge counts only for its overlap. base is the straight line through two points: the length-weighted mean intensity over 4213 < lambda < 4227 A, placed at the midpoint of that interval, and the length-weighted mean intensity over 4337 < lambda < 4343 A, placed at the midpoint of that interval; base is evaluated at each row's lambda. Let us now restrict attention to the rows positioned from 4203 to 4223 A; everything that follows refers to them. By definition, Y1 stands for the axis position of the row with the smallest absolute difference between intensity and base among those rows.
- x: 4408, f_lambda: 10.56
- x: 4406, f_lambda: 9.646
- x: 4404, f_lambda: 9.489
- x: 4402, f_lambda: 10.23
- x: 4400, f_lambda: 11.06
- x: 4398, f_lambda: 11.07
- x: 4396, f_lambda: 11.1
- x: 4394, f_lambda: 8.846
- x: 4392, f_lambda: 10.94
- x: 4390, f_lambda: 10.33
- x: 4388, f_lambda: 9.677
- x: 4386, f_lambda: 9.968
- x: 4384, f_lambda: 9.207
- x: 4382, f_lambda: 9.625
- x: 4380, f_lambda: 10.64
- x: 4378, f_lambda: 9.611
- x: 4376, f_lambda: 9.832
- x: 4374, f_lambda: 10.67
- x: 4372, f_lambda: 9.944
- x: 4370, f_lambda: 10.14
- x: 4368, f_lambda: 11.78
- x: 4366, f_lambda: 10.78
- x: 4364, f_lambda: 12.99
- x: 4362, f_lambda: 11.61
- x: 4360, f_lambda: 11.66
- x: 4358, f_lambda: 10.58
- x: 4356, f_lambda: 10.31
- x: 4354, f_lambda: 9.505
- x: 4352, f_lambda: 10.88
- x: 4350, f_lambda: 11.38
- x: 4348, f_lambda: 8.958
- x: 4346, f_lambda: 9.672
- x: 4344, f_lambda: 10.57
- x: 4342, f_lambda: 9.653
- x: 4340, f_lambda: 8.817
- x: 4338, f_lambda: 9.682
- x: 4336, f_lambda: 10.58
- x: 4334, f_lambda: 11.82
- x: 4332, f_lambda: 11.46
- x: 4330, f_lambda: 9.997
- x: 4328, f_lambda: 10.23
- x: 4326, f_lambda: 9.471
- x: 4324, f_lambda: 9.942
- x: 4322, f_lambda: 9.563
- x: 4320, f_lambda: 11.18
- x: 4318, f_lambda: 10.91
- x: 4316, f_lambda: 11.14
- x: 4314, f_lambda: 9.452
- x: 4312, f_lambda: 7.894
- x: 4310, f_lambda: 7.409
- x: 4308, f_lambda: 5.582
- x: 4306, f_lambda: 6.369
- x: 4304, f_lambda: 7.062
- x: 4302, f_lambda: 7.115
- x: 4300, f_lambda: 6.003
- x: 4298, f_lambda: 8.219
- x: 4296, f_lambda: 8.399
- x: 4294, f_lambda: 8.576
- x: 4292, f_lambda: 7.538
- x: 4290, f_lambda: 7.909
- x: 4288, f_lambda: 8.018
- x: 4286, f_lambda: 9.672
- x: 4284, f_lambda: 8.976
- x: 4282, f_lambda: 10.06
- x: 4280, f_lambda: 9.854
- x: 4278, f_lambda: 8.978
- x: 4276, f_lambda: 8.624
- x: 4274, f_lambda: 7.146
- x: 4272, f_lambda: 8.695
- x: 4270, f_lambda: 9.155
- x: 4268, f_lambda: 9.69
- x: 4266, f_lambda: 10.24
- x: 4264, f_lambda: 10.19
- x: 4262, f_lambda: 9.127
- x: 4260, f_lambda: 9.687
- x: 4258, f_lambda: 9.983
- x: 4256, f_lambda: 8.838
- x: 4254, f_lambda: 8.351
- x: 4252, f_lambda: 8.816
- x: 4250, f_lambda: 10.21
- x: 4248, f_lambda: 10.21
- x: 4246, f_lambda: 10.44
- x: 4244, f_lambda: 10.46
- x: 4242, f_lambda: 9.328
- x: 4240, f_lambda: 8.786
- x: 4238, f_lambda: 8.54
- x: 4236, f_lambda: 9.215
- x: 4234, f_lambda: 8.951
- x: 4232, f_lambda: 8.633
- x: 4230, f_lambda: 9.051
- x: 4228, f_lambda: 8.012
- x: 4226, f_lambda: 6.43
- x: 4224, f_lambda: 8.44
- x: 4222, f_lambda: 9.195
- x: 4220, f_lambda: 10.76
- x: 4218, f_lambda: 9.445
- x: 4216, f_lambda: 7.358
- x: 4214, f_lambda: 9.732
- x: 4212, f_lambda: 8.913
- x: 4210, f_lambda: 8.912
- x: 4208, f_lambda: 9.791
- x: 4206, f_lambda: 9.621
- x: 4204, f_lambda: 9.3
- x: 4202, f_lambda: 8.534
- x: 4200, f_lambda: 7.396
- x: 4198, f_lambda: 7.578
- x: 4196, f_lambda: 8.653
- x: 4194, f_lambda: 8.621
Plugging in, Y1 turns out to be 4212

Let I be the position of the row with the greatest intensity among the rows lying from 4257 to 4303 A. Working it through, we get 4266 A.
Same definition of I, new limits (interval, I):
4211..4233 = 4220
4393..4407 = 4396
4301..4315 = 4314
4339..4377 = 4364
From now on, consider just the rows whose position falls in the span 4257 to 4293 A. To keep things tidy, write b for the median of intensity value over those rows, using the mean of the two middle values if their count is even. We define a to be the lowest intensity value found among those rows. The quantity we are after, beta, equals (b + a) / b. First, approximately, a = 7.146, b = 9.1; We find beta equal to 1.78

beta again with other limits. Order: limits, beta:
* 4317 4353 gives 1.87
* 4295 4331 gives 1.63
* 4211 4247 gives 1.71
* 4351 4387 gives 1.88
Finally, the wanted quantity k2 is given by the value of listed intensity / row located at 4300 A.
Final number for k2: 6.003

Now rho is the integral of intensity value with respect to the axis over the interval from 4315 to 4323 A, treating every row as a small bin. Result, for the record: 86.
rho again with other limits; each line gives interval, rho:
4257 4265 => 78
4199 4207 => 70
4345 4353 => 82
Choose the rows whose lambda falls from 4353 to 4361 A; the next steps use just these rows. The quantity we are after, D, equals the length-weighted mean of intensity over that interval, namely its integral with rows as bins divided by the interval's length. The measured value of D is 10.5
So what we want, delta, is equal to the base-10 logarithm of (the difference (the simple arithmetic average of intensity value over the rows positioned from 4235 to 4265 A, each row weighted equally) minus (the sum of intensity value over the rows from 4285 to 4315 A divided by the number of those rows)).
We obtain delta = 0.25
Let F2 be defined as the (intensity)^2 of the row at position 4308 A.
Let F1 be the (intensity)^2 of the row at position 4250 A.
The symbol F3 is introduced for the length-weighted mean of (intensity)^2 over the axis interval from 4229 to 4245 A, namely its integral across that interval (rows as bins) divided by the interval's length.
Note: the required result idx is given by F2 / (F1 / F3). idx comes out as 25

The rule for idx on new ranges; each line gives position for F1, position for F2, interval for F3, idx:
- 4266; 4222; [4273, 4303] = 57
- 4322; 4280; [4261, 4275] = 90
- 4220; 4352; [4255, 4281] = 88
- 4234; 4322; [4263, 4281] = 97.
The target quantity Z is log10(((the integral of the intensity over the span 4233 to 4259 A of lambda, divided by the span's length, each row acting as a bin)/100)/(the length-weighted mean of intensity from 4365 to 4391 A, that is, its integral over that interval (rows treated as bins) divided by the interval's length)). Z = -2.034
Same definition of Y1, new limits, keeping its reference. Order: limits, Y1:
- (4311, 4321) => 4314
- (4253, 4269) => 4256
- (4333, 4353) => 4346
